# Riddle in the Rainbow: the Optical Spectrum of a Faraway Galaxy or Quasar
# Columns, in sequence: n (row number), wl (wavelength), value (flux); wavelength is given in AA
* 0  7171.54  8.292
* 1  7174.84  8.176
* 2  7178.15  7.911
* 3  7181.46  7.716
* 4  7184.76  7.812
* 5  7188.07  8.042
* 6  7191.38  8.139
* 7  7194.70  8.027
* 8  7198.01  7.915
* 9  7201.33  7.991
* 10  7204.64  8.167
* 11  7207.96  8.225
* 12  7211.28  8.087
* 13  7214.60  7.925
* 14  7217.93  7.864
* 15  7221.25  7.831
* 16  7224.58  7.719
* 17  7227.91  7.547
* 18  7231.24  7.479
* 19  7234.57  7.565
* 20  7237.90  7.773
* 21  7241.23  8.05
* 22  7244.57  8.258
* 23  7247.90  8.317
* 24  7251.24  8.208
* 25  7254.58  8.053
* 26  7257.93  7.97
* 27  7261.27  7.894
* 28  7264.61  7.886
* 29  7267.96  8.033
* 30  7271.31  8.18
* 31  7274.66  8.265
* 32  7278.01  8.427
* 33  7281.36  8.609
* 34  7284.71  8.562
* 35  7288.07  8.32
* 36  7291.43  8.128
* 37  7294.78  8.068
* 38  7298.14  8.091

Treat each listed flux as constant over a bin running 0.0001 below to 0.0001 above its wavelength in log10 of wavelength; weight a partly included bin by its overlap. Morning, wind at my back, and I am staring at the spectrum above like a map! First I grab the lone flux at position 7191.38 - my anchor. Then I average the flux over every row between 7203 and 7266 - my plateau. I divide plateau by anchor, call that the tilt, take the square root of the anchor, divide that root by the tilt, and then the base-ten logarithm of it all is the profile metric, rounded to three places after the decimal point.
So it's 0.466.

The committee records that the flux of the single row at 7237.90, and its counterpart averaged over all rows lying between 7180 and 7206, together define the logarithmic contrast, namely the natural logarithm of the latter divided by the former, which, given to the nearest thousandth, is 0.026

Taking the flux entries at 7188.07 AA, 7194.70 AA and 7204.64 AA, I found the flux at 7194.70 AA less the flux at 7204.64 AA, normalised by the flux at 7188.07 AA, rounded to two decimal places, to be -0.02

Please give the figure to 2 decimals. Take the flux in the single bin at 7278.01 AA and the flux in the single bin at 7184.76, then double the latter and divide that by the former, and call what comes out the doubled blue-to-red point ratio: 1.85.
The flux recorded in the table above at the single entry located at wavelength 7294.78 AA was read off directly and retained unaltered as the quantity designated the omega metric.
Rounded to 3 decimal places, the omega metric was 8.068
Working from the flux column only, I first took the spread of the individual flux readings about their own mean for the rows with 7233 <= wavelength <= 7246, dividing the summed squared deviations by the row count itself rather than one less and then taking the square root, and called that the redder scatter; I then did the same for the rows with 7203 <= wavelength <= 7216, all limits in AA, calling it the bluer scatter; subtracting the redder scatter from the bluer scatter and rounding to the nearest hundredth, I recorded -0.15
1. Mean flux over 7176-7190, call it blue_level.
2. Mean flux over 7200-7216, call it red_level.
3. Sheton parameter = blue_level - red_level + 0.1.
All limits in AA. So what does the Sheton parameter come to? -0.1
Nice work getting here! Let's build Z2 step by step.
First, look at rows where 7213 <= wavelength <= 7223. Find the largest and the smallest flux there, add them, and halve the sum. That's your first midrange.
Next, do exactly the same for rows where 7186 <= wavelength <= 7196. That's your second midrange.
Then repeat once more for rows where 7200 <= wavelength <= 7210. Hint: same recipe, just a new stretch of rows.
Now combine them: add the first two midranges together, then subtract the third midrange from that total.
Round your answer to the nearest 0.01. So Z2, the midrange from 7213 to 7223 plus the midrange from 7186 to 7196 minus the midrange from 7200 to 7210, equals 7.85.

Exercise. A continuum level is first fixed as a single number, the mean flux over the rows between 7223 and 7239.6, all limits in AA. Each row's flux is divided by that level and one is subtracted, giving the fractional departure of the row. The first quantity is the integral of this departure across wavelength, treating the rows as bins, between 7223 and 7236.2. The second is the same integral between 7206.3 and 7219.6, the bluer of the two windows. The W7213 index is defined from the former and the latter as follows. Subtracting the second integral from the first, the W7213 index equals -0.78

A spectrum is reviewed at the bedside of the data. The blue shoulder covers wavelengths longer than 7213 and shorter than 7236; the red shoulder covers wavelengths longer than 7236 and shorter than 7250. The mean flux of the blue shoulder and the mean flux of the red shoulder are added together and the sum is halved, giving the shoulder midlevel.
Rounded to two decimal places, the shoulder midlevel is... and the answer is 7.90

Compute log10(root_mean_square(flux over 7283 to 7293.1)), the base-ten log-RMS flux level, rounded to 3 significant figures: 0.921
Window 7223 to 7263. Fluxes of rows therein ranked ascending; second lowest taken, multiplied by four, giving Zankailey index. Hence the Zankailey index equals 30.2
